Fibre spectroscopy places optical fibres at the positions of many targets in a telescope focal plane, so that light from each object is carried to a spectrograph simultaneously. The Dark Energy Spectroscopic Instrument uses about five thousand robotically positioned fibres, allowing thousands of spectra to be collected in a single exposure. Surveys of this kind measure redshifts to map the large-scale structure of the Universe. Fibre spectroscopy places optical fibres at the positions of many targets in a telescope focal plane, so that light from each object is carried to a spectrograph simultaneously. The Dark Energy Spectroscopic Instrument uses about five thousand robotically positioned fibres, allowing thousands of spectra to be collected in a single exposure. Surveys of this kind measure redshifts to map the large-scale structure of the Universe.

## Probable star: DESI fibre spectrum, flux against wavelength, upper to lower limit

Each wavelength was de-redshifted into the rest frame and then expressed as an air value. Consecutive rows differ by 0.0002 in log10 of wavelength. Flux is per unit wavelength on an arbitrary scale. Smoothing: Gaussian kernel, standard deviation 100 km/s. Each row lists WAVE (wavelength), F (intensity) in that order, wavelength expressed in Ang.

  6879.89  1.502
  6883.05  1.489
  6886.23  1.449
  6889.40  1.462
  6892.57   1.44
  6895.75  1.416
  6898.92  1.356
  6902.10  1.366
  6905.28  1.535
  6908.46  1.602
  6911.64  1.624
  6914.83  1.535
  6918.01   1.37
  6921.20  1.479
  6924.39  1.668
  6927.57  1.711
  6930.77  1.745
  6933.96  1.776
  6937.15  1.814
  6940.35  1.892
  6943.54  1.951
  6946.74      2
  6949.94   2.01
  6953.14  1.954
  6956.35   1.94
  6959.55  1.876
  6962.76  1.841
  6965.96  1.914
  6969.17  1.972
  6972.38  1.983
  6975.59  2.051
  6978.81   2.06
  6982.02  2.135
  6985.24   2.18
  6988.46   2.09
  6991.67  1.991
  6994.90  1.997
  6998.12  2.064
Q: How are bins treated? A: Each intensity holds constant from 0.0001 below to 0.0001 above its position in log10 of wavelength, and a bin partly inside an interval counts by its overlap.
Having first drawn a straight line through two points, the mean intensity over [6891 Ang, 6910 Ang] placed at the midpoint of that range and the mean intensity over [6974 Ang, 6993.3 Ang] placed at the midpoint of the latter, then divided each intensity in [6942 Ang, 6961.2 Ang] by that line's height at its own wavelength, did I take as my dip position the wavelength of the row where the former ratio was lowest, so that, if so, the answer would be 6959.55 Ang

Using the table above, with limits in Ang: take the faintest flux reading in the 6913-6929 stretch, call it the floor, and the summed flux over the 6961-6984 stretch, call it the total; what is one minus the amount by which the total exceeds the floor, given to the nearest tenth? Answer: -11.6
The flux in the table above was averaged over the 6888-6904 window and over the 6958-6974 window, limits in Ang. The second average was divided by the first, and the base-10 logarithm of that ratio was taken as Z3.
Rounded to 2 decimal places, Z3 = 0.13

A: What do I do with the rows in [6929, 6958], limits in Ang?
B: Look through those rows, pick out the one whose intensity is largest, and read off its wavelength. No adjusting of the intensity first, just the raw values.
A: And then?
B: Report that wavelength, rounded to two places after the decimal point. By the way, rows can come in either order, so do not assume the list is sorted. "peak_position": 6949.94 Ang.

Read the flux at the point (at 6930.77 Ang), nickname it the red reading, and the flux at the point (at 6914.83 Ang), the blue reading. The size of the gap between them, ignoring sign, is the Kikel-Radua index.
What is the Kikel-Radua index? 0.21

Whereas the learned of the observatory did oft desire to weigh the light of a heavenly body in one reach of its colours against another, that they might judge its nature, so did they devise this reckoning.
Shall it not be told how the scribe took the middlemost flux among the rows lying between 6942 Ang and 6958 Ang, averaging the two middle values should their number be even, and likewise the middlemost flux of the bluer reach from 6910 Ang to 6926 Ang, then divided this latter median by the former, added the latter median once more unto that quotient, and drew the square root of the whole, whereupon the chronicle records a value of 1.52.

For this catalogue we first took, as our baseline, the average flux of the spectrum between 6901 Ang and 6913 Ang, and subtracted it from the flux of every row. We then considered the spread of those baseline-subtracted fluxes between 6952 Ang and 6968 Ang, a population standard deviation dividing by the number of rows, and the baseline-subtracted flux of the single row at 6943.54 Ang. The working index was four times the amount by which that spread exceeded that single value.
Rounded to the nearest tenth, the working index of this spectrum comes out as -1.5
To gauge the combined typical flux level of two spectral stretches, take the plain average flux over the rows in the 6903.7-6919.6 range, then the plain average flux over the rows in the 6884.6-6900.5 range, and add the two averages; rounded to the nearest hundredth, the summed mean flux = 2.96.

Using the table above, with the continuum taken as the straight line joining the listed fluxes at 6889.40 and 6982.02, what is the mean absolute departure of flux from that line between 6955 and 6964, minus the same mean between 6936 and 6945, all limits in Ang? 0.03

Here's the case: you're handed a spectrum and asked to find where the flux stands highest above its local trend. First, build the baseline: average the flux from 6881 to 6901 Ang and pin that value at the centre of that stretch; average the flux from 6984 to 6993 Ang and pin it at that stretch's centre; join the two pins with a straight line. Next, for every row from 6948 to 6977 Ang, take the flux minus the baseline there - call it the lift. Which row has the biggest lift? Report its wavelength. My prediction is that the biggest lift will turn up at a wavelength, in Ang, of 6949.94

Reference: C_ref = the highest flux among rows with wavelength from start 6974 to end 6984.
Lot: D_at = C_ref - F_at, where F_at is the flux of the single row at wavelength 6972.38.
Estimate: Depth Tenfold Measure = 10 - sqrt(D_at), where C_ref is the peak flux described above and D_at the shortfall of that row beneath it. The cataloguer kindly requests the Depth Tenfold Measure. 9.61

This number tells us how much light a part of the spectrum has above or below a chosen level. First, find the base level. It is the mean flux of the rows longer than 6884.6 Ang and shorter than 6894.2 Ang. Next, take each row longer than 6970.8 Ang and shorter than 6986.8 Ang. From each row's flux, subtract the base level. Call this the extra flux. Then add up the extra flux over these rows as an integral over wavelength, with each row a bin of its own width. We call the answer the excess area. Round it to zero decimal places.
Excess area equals 10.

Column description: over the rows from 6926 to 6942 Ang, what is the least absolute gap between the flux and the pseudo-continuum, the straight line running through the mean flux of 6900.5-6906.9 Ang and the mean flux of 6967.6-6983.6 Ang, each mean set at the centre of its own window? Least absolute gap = 0.06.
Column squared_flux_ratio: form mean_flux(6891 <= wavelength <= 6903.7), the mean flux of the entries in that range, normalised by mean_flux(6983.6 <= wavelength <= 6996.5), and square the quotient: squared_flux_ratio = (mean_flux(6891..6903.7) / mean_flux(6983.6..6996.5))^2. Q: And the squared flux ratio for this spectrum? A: 0.46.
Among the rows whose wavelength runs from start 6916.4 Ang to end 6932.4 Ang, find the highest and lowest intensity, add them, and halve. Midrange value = 1.56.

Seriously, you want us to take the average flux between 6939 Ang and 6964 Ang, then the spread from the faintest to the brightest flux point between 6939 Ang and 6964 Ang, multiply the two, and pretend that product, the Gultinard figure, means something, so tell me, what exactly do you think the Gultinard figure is 0.33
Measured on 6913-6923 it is 0.24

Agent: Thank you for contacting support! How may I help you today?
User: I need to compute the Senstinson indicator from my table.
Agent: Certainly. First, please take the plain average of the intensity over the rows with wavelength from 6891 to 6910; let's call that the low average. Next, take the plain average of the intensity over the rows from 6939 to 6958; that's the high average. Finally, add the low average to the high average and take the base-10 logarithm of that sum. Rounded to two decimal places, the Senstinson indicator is 0.53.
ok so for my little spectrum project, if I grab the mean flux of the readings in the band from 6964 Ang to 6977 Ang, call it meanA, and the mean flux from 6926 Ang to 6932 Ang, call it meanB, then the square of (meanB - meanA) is 0.06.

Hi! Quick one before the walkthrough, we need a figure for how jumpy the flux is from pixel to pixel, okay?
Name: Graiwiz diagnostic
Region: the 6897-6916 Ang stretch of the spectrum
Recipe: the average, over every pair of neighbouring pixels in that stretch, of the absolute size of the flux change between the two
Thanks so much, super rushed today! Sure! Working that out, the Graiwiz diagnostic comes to 0.071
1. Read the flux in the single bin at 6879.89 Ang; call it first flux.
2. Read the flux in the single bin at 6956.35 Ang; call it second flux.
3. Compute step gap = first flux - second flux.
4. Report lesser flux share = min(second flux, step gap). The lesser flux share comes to -0.44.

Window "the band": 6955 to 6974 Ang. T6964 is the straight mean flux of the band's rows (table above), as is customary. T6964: 1.92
